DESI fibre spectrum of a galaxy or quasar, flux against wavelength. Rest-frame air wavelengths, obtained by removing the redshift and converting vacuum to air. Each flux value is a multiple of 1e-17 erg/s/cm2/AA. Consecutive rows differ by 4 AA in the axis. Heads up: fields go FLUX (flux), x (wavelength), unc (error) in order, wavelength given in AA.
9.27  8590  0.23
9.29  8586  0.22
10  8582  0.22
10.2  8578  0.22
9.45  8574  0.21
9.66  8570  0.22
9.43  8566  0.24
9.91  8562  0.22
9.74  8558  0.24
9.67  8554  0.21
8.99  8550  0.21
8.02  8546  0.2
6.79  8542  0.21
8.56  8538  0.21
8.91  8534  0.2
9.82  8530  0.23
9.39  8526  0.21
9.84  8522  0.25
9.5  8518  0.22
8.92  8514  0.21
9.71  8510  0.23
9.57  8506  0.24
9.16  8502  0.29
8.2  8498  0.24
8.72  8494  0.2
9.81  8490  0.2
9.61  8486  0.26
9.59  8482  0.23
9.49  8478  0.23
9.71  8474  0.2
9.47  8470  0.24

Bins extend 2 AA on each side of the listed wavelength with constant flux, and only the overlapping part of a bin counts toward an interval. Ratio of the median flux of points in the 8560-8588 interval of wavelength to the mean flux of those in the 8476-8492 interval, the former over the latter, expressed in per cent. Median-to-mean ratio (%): 100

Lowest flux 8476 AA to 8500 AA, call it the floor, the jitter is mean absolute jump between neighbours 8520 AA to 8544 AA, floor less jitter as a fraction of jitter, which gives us 9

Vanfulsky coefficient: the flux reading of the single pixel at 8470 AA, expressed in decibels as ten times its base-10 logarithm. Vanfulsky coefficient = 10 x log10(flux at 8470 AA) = 9.76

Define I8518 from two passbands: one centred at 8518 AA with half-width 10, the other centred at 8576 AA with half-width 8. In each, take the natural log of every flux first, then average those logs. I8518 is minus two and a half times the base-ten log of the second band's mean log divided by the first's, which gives -0.018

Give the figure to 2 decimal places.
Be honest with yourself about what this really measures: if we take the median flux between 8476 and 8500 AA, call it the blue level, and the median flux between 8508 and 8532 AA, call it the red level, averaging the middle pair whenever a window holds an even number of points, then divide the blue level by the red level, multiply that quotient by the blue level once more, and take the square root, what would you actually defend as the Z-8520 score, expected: 3.08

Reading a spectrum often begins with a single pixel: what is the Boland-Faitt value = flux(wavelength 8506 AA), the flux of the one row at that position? 9.57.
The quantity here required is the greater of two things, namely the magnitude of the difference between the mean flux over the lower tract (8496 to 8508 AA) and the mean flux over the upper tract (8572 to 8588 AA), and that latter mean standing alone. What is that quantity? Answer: 9.7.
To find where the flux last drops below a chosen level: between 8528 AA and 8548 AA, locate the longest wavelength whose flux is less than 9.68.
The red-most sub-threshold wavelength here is 8546 AA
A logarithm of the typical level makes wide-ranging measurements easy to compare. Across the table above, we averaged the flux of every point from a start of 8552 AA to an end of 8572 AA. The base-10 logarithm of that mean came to 0.986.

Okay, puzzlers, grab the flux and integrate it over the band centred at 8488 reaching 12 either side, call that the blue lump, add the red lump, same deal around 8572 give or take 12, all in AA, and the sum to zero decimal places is 456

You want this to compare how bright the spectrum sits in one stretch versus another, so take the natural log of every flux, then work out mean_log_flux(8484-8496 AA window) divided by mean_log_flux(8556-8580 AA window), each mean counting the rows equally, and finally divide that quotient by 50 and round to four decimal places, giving 0.0197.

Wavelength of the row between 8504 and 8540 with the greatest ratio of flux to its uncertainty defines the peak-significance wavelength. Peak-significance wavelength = 8526 AA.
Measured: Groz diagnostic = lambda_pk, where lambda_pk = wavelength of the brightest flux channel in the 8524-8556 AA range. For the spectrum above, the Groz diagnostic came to 8530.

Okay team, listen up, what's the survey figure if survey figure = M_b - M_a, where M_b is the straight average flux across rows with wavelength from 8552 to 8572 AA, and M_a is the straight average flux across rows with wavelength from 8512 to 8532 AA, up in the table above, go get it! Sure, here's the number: 0.19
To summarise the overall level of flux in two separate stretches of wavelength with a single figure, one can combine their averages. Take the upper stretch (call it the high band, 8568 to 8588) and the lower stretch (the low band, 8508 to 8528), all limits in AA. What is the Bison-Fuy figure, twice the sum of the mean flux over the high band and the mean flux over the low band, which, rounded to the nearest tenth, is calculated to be 38.4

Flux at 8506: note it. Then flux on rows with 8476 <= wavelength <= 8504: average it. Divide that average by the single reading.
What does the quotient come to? 0.96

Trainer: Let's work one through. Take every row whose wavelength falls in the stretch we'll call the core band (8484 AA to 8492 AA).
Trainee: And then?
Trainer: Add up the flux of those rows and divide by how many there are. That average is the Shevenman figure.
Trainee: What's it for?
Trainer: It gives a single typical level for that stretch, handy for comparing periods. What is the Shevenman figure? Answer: 9.71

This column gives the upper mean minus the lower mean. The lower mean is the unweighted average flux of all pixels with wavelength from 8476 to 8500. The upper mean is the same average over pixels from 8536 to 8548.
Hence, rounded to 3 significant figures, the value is -1.45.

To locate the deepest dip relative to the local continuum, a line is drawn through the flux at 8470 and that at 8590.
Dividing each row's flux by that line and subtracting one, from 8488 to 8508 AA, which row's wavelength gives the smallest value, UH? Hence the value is 8498 AA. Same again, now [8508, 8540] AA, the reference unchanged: 8538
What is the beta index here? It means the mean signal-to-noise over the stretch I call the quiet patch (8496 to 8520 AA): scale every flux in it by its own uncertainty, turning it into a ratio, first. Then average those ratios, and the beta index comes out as 38.9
